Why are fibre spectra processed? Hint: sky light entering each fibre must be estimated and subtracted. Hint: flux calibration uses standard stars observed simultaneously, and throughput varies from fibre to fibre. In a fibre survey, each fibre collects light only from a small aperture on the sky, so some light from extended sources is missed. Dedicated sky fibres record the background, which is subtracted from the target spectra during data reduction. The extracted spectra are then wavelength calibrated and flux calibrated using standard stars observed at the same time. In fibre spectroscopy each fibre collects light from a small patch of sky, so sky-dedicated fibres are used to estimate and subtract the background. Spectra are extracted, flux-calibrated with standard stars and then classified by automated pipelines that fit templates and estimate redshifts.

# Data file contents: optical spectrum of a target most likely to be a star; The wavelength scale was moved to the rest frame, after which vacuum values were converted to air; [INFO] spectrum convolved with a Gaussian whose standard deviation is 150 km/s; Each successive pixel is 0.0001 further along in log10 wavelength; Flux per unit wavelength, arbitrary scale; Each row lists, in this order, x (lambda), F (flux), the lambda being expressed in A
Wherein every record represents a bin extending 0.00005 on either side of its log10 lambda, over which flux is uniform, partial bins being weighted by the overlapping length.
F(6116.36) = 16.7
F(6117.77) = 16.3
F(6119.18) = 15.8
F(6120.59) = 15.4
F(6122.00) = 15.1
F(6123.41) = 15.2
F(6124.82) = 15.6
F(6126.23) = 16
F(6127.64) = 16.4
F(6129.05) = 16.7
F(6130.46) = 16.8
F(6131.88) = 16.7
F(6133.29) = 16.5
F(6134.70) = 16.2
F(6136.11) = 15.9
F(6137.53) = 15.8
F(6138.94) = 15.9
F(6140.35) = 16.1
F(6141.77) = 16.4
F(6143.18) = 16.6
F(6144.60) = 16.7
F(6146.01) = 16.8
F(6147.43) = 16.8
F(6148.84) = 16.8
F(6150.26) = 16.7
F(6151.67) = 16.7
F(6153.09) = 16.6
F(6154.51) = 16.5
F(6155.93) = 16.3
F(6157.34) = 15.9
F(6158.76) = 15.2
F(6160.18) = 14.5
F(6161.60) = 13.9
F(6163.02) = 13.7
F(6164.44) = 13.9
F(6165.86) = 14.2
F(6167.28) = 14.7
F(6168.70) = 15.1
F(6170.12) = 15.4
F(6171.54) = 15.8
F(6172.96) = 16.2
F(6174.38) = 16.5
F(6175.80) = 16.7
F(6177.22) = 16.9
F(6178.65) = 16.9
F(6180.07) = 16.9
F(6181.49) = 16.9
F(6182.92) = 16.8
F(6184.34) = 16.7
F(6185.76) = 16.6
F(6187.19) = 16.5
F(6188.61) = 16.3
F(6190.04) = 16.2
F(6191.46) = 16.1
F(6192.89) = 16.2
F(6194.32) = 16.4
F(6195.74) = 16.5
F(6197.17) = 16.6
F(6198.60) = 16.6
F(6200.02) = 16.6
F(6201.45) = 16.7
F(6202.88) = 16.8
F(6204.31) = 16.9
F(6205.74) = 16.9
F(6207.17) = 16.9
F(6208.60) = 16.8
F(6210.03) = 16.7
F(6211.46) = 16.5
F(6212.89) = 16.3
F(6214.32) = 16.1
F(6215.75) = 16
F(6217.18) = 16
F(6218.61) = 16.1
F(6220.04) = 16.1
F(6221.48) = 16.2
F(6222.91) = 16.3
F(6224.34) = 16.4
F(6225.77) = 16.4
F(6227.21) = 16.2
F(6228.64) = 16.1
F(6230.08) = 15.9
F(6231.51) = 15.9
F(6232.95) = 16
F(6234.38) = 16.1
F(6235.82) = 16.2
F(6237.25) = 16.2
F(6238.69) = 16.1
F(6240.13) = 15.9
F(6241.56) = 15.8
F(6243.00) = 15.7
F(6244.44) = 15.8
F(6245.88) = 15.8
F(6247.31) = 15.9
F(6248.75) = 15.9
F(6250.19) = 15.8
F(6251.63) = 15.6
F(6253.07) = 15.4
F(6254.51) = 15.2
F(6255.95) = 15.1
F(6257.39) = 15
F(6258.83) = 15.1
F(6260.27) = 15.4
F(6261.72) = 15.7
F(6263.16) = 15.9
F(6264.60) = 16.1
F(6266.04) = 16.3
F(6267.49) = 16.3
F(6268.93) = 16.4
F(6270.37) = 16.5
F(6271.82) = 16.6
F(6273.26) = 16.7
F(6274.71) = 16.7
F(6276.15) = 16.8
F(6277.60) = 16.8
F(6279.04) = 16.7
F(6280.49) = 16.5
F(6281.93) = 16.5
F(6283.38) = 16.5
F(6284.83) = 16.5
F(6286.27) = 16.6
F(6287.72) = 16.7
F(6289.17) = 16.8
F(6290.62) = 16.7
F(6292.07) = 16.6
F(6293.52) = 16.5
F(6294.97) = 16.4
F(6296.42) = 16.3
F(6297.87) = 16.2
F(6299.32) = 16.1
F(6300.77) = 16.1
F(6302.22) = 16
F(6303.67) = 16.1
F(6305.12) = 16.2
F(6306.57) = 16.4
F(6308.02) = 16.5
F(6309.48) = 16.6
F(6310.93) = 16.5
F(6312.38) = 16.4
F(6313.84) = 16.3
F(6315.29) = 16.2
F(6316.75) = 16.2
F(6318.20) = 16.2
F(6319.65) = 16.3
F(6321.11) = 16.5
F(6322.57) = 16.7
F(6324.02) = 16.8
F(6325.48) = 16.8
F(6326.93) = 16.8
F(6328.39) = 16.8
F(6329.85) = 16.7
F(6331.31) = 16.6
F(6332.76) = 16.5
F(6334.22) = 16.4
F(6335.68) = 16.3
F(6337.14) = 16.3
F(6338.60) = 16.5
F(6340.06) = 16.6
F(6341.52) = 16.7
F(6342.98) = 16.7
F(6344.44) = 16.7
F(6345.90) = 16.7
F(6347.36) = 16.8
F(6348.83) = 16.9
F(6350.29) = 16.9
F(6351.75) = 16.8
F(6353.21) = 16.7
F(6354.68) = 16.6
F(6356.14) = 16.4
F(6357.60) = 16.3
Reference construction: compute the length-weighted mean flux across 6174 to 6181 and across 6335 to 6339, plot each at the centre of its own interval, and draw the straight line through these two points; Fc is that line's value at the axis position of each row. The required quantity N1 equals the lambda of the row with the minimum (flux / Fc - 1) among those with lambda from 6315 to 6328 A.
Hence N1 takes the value 6315.29 A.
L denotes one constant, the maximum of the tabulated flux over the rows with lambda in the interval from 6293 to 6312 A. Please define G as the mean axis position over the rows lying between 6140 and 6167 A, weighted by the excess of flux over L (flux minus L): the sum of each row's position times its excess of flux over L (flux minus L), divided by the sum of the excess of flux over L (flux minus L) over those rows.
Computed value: 6162.1 A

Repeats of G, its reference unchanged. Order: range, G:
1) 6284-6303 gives 6300.3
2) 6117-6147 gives 6126.8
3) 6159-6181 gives 6164.3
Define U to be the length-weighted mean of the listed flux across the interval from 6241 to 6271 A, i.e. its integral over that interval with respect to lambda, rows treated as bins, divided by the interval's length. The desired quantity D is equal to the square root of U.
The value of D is 3.97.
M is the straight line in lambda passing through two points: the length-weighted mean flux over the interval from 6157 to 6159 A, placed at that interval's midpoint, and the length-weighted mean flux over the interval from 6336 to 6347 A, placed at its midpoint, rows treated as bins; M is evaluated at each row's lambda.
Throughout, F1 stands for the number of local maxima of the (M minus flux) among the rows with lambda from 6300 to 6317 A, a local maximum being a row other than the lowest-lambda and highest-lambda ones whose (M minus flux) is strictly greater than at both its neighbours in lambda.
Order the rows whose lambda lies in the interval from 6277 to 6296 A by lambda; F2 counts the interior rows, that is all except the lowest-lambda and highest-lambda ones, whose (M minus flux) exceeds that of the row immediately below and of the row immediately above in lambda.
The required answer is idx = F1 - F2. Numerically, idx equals 0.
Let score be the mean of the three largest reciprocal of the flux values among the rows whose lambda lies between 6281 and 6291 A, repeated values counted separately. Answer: 0.0606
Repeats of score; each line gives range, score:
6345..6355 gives 0.0600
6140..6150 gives 0.0611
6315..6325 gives 0.0617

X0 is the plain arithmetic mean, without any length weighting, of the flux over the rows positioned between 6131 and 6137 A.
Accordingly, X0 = 16.3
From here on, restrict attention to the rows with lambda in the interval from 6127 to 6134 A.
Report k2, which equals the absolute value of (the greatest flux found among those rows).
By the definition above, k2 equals 16.8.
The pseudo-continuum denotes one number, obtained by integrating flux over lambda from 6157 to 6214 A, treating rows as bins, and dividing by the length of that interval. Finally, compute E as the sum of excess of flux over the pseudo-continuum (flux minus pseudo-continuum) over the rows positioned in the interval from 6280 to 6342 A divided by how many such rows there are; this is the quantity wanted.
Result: 0.36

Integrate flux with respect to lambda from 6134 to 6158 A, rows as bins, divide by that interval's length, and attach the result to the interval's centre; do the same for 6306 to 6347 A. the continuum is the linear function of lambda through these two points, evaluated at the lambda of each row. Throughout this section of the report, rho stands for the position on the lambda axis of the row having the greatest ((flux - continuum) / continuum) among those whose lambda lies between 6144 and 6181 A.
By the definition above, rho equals 6177.22 A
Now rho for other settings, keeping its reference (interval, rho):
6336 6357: 6348.83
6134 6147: 6146.01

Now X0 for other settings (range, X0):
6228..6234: 16.0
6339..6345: 16.7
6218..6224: 16.2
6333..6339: 16.4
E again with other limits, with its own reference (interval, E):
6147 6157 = 0.53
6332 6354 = 0.53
